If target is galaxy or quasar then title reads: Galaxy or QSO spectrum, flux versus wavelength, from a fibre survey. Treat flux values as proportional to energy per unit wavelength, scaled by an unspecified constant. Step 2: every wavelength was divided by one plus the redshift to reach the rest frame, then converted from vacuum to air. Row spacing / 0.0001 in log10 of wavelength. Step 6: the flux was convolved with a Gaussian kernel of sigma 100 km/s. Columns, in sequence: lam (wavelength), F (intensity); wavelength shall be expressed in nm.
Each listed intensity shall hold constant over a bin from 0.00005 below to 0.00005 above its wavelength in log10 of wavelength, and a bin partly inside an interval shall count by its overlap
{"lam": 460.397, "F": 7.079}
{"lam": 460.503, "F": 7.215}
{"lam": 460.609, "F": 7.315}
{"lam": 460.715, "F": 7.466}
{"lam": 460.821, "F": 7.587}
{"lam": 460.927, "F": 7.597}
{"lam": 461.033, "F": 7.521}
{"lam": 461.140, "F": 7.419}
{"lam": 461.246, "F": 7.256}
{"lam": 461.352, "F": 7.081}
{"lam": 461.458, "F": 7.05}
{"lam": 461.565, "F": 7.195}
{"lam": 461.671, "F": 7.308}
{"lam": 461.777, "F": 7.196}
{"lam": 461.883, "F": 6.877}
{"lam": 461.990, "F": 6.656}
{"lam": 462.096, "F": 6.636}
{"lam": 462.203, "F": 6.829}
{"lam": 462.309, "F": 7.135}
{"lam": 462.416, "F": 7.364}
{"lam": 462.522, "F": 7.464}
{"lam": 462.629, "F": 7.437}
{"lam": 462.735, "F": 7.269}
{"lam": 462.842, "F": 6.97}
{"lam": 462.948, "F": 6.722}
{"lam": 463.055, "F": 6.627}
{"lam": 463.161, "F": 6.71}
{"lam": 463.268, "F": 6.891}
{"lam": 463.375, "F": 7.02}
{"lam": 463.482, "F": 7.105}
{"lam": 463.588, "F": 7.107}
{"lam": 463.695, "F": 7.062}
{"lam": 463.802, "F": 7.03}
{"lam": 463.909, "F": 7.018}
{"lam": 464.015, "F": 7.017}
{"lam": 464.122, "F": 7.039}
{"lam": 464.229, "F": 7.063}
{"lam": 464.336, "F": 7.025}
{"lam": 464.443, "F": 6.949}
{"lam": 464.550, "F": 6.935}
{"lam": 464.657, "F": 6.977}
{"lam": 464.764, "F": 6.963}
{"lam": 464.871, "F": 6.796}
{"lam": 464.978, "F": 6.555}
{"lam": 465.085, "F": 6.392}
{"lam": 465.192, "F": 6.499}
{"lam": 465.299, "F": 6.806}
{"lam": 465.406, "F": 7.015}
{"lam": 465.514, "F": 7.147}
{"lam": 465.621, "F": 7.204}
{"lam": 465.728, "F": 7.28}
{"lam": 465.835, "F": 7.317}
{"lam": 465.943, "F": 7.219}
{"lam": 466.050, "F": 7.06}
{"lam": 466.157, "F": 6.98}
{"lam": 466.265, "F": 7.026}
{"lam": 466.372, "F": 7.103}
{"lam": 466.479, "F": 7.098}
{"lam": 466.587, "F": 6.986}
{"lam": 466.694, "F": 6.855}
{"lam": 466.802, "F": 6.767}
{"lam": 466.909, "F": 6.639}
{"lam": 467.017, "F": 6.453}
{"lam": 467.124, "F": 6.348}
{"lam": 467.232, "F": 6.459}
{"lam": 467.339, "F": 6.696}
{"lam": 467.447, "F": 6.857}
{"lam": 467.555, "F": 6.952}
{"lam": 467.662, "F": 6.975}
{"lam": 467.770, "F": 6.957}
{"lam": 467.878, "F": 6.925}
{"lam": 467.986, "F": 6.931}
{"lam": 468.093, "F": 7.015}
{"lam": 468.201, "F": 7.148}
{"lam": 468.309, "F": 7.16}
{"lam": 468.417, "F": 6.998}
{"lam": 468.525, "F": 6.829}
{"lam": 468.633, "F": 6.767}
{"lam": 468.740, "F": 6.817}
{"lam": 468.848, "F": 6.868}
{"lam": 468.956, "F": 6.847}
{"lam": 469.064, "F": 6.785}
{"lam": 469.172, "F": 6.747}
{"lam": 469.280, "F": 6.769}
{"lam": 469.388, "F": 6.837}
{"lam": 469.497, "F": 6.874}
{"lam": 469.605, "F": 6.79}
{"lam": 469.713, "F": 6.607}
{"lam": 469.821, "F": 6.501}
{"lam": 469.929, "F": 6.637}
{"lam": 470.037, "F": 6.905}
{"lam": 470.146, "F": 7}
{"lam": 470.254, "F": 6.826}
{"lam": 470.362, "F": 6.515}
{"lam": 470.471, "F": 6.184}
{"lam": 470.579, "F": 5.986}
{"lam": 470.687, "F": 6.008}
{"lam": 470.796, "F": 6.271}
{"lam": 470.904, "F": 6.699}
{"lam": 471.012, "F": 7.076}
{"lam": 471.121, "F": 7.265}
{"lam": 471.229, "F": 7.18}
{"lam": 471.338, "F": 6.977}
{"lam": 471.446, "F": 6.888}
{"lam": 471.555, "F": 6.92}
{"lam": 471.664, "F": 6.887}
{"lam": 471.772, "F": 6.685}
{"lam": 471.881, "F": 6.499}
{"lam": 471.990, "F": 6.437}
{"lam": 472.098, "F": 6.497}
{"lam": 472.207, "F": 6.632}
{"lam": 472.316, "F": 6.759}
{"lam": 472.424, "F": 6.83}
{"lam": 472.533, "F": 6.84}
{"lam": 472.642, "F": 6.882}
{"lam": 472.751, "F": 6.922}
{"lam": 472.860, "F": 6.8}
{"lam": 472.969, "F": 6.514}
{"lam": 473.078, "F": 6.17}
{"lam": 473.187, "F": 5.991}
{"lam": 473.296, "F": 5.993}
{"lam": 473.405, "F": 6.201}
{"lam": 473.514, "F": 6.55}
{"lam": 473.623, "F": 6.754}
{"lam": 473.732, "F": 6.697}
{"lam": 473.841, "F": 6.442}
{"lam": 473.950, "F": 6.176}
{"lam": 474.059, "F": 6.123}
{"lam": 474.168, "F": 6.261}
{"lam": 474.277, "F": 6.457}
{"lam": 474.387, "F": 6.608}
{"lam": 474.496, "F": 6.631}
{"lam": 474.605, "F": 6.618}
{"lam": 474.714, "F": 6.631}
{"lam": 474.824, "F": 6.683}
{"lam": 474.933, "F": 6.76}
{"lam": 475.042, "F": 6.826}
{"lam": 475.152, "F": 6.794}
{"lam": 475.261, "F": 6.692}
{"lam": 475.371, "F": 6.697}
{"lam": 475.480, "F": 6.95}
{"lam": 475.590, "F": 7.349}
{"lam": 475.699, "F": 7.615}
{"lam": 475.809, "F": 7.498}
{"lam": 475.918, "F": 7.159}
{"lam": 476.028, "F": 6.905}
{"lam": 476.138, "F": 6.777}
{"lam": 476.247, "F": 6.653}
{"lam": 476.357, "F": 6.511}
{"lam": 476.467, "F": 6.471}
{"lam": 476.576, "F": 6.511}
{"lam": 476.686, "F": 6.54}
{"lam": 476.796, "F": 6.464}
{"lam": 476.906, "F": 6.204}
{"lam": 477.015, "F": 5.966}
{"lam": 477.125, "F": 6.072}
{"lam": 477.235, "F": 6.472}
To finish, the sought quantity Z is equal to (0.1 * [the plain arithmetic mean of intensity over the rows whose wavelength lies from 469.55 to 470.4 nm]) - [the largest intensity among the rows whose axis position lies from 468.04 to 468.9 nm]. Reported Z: -6.49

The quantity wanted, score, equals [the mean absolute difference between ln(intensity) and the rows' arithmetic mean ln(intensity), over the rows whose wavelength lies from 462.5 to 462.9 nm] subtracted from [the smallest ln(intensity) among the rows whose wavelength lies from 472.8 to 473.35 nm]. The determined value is 1.77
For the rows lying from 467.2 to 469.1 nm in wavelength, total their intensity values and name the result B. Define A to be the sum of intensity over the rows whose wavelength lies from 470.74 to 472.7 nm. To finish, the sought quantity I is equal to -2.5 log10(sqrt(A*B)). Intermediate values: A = 122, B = 124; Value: -5.23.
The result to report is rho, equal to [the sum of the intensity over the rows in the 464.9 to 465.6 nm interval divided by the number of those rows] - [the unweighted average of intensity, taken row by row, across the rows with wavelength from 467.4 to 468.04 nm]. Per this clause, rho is -0.2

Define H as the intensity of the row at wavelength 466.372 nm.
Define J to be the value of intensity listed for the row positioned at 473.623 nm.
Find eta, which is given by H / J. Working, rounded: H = 7.103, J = 6.754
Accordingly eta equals 1.05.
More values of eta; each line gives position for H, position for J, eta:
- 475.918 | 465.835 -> 0.98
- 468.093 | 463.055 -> 1.06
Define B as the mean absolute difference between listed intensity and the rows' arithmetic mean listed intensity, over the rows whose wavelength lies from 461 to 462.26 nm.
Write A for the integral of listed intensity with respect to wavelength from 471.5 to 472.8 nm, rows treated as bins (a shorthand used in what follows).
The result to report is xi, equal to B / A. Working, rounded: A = 8.75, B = 0.23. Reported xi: 0.026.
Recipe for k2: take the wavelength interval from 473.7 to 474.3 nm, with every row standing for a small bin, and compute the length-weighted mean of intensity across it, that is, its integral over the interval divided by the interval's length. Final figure 6.35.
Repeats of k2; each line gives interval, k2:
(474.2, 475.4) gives 6.66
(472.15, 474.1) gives 6.52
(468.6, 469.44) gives 6.81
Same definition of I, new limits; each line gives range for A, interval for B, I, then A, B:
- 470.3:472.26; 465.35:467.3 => -5.22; 120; 125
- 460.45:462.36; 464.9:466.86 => -5.26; 129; 125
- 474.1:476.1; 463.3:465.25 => -5.23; 123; 125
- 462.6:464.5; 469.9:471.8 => -5.23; 126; 121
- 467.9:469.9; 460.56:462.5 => -5.25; 123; 129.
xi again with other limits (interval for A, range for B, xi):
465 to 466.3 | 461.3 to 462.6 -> 0.024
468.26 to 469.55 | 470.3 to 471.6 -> 0.044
